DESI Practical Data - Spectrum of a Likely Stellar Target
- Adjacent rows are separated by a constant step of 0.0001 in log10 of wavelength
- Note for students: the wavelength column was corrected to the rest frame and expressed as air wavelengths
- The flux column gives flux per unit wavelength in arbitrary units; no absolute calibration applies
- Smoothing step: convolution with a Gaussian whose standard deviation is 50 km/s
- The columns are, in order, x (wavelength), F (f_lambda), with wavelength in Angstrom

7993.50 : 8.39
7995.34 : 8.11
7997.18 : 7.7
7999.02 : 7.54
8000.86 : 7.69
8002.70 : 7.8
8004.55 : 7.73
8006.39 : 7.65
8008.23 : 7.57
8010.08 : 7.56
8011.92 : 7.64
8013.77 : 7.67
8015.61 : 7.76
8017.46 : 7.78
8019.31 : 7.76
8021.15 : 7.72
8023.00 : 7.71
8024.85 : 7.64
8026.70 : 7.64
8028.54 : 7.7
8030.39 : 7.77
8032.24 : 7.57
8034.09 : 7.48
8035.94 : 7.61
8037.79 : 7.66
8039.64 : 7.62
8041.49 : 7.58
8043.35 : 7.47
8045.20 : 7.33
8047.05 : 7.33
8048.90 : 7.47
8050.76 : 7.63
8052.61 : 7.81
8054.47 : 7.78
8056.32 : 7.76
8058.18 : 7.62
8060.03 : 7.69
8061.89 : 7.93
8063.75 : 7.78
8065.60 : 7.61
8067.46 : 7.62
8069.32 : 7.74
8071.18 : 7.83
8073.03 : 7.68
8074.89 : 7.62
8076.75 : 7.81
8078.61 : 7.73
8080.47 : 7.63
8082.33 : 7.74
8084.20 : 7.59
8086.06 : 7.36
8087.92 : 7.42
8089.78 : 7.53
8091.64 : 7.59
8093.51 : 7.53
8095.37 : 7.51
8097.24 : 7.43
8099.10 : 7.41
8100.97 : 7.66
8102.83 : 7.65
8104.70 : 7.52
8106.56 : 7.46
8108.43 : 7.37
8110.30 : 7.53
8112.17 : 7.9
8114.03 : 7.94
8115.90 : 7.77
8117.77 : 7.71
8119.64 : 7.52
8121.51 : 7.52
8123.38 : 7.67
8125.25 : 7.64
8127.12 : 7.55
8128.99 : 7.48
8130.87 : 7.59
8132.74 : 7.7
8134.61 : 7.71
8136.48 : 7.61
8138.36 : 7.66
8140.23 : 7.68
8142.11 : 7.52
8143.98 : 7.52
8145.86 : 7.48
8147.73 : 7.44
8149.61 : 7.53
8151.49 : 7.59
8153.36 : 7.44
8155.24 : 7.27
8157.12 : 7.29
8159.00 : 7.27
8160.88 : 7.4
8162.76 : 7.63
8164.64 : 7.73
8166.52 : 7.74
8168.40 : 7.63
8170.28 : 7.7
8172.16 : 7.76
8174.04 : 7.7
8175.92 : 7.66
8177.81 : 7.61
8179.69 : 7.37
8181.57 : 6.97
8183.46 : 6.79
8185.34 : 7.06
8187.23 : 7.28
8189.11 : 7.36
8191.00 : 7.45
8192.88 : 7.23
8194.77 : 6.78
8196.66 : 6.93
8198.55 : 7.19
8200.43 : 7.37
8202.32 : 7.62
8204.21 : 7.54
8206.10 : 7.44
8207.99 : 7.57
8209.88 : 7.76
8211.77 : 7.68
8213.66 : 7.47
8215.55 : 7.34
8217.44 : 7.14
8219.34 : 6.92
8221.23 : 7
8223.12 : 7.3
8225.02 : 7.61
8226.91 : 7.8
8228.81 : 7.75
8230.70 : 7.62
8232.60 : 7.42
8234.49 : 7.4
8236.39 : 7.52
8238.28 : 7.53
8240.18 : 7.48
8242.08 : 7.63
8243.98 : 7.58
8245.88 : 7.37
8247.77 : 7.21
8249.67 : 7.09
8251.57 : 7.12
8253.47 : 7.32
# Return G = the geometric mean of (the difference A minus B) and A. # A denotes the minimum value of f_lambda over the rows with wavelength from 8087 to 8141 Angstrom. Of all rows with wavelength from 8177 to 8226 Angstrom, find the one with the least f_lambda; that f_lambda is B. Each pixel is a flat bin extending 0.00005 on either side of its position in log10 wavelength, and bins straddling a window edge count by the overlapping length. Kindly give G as 2.1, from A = 7.37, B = 6.78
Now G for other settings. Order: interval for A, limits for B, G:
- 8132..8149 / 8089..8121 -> 0.7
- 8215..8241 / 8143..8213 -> 1.0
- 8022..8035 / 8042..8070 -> 1.1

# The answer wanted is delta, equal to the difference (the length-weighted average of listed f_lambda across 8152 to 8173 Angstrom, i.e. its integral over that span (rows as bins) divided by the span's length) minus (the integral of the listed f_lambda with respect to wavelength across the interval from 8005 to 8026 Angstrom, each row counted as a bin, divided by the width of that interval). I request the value -0.14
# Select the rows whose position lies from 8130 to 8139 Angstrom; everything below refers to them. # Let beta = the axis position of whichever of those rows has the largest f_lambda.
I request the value 8134.61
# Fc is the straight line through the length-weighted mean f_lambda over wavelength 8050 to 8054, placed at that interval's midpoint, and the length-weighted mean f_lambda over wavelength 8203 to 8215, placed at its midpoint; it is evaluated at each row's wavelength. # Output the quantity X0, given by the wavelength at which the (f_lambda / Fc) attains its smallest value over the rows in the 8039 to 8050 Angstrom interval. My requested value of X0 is 8045.20 Angstrom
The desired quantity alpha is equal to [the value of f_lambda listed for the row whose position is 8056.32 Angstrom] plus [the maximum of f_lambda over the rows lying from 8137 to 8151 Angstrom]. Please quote 15.4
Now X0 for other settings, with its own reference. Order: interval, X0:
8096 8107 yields 8099.10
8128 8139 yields 8128.99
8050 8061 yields 8058.18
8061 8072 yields 8065.60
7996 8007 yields 7999.02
